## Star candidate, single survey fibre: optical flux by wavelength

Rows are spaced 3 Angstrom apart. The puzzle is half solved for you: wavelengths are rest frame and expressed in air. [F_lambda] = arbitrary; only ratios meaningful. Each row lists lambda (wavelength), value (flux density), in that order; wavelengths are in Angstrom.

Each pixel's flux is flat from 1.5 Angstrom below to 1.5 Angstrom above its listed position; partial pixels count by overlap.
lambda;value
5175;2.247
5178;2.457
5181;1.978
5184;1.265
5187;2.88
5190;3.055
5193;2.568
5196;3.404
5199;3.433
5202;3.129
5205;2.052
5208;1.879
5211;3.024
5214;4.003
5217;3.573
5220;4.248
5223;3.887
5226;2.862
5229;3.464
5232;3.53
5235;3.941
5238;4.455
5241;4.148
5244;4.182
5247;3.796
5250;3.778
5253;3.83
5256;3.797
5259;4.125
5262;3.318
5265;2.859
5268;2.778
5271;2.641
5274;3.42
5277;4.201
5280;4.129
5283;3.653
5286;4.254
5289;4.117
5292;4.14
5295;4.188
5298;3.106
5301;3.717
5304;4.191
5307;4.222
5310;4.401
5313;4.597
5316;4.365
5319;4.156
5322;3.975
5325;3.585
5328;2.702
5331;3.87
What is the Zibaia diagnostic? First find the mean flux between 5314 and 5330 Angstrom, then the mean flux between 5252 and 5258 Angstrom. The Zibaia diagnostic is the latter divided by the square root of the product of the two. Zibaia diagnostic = 1.01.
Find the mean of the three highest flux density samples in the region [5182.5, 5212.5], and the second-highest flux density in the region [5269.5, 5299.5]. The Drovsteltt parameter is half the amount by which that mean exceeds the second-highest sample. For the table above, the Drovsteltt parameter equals -0.4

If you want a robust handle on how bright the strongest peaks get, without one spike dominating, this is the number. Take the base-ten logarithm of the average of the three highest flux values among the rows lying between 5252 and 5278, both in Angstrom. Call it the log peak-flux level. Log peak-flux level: 0.608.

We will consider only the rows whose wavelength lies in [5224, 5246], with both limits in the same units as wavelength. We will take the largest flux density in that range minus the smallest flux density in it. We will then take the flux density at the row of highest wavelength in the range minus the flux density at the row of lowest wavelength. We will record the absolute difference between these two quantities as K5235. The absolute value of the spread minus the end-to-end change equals 0.27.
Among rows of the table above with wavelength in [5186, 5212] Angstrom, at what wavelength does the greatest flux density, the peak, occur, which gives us 5199 Angstrom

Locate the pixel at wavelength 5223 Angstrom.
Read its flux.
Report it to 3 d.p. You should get 3.887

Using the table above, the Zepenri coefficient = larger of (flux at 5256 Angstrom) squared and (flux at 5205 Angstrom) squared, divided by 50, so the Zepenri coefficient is 0.288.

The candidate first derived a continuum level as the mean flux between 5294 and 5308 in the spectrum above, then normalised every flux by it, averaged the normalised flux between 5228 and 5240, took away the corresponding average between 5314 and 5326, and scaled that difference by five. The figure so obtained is -0.2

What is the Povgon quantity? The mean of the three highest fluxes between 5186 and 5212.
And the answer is 3.32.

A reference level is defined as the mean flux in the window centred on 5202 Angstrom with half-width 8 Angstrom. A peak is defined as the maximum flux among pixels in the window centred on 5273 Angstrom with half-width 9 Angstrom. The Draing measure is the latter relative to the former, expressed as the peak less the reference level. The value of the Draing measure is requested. 1.4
